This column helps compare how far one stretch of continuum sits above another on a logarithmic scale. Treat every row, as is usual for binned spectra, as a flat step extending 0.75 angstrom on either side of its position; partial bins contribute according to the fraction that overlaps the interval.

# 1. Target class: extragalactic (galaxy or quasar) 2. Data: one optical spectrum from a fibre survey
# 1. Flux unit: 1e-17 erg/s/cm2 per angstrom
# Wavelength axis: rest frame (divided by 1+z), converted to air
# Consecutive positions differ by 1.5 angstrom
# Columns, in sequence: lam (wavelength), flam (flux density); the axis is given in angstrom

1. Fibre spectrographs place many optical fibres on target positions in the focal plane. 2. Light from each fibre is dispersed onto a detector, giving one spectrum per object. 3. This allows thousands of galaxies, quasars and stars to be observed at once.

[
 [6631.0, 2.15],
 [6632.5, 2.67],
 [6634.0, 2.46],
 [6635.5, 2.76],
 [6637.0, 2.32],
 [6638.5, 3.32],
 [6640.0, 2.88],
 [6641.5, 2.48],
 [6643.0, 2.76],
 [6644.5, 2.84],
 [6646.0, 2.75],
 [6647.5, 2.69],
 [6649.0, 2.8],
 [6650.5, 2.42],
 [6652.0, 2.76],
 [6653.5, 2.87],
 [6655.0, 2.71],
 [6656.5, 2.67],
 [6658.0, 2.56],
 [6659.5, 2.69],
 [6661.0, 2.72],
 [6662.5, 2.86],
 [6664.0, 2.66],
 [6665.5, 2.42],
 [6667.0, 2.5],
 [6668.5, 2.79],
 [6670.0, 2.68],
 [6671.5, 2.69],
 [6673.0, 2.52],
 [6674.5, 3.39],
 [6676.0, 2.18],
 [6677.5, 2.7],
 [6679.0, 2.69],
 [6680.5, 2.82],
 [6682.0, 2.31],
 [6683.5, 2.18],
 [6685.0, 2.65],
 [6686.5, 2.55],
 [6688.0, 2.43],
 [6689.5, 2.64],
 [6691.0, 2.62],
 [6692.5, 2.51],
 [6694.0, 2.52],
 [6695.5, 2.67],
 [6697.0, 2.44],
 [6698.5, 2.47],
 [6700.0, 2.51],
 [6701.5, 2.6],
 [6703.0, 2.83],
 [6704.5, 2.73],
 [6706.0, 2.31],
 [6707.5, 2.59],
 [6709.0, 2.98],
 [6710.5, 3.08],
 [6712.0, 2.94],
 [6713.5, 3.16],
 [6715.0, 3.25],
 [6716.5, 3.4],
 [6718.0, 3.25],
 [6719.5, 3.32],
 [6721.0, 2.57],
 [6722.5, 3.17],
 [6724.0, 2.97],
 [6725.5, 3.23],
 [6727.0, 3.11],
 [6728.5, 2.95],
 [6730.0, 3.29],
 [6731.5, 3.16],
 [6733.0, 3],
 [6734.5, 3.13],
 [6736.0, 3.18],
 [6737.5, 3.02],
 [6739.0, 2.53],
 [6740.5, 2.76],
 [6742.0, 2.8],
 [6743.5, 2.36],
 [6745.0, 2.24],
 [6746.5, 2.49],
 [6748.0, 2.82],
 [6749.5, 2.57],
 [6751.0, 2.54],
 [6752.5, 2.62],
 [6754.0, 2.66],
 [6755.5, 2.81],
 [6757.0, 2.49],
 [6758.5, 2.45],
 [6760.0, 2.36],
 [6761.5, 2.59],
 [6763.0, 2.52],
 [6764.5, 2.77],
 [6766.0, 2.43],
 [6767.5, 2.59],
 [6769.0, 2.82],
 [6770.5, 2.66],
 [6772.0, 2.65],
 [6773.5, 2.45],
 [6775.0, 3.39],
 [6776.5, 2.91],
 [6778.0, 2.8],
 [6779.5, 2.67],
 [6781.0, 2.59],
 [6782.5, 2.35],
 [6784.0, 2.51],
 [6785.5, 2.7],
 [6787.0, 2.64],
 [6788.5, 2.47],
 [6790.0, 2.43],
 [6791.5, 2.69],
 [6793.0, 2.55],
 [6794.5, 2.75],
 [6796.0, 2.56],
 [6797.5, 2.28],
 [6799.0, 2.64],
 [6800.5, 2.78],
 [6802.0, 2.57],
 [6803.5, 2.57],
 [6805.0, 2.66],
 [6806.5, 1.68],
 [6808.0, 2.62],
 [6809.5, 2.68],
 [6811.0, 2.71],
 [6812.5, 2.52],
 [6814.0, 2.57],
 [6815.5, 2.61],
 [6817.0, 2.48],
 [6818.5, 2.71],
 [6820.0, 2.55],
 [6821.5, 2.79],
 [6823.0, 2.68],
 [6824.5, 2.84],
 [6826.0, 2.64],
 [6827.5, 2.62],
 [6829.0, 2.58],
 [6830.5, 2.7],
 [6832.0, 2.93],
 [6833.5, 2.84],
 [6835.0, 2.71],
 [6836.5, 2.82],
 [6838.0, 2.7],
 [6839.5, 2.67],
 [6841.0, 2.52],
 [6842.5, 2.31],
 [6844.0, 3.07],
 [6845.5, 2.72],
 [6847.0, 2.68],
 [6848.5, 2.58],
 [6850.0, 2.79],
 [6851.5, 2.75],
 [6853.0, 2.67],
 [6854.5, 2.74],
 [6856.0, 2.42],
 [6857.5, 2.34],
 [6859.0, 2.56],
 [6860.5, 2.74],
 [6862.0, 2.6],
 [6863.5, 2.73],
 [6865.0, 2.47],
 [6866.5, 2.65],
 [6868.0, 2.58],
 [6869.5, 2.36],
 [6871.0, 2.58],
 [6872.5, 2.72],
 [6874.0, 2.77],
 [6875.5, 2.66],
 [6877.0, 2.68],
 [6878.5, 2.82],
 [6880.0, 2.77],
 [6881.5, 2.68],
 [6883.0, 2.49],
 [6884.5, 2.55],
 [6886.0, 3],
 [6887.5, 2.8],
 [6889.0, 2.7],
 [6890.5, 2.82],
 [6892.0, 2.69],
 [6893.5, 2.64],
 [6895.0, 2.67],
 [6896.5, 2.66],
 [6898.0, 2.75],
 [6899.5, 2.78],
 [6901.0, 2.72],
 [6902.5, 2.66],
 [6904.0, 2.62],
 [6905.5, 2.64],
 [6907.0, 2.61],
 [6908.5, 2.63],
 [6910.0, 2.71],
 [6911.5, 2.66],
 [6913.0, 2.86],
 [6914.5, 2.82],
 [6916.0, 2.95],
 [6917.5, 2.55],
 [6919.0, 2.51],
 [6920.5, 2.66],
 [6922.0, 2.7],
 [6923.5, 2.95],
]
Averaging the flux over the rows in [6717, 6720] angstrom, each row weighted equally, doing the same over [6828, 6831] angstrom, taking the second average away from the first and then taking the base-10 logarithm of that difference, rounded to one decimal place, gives -0.2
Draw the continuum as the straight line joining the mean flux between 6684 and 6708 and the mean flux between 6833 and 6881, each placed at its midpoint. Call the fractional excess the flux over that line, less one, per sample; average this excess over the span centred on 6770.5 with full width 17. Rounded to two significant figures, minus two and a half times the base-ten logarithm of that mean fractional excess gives 3.4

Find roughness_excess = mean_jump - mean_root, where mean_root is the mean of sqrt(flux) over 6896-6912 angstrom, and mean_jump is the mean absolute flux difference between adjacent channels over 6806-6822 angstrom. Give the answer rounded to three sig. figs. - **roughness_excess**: -1.43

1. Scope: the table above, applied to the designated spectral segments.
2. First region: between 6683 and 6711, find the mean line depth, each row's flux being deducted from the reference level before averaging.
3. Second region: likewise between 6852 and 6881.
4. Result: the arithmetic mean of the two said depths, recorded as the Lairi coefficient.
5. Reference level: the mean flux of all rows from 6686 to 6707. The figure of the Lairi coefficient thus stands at -0.050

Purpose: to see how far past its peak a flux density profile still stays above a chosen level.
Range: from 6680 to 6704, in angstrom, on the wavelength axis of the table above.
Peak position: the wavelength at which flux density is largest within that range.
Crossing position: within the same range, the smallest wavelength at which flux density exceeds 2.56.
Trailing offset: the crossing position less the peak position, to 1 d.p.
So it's -22.5 angstrom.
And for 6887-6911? -3.0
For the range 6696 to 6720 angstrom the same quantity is -15.0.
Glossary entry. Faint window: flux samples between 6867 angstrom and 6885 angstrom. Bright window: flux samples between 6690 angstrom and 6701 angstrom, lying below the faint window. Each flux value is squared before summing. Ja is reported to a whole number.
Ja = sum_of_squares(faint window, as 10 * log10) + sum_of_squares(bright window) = 64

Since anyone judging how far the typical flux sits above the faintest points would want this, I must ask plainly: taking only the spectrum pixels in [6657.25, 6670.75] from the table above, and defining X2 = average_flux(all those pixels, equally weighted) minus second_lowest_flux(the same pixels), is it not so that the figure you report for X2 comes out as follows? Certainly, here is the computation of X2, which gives 0.153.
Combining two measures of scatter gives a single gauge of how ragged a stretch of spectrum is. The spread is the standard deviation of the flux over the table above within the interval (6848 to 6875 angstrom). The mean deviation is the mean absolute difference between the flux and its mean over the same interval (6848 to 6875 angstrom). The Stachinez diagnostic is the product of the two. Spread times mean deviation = 0.016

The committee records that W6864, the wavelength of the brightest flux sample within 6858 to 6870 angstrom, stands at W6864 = 6860.5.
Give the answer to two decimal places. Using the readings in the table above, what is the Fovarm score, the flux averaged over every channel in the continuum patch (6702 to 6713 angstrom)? 2.78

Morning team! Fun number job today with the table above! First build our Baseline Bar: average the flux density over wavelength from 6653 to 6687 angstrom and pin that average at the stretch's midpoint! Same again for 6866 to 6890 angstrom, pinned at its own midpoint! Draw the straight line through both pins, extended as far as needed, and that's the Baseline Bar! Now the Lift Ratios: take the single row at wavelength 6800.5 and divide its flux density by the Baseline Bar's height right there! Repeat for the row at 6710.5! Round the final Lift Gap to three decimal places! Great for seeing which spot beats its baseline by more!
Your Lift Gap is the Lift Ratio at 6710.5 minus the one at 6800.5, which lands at 0.119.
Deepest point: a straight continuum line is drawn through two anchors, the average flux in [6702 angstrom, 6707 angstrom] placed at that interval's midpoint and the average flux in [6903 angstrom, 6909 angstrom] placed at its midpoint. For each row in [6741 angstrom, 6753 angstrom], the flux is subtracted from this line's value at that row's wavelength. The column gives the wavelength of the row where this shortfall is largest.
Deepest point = 6745.0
